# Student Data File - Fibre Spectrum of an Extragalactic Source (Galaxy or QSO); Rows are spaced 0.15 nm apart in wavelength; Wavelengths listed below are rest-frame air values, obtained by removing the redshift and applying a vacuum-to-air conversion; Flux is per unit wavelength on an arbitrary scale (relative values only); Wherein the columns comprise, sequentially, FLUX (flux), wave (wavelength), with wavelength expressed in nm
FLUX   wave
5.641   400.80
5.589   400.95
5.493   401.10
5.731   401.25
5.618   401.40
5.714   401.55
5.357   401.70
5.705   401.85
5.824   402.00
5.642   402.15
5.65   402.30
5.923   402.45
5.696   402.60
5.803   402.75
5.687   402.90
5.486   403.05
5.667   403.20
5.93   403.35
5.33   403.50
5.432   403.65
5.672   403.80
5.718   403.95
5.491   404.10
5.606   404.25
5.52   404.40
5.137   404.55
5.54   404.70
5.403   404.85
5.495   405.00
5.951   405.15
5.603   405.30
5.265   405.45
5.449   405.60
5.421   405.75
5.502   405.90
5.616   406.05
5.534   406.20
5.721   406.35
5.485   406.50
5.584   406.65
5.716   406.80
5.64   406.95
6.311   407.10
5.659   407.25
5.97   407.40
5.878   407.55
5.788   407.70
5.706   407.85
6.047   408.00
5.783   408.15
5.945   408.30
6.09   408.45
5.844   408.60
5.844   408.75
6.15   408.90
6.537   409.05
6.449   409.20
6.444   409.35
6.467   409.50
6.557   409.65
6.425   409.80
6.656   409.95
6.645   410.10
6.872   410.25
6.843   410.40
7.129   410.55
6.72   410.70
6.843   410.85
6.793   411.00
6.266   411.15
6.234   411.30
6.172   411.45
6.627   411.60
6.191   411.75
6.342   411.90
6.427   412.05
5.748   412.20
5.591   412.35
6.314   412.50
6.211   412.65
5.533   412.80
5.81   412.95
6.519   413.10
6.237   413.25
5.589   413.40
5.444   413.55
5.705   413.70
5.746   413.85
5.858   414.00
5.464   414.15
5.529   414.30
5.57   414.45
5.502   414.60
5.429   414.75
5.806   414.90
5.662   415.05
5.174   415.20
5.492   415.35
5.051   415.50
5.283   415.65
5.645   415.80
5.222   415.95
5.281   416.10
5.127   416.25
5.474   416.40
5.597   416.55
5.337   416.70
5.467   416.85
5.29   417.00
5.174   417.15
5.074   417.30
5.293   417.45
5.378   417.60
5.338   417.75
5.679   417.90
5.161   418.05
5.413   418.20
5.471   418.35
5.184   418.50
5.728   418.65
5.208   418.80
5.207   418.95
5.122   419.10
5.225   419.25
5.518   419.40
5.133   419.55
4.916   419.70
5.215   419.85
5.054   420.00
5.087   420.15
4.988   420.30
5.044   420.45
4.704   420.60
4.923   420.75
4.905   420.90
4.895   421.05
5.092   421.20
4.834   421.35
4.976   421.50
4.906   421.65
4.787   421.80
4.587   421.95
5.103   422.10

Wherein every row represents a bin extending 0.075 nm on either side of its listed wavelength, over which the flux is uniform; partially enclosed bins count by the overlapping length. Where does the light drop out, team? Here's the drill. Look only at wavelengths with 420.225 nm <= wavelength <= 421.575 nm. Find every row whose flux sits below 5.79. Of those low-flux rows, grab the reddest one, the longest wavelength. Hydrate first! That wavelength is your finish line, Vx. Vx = 421.50 nm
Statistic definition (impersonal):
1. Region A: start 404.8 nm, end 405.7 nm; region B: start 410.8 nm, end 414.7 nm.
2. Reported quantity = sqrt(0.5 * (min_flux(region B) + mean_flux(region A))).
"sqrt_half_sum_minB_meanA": 2.342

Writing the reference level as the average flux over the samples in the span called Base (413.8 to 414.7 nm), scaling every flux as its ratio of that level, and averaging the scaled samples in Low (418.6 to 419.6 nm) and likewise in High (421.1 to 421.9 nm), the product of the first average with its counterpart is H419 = 0.83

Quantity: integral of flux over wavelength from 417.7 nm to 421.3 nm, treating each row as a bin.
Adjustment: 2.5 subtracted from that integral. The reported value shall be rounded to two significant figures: 16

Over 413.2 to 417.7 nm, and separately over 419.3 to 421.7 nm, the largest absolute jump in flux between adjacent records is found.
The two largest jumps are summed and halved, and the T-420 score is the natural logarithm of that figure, -0.66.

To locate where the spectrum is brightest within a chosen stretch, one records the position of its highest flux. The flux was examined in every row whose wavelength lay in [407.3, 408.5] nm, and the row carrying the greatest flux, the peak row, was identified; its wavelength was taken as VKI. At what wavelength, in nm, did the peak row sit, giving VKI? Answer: 408.45 nm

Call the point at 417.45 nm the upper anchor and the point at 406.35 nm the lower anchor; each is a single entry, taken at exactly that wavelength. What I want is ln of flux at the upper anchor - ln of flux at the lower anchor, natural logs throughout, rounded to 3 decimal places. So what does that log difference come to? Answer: -0.078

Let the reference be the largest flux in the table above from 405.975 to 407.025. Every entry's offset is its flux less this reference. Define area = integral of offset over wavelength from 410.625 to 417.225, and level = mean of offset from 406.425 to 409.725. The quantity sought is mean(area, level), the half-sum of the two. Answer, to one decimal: 0.3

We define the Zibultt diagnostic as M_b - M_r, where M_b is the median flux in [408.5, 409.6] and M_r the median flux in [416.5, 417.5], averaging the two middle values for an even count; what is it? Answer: 1.2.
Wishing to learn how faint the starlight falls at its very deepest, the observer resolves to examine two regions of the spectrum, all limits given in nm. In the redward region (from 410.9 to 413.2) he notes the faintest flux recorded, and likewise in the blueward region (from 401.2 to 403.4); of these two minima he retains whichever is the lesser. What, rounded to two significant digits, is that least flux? 5.4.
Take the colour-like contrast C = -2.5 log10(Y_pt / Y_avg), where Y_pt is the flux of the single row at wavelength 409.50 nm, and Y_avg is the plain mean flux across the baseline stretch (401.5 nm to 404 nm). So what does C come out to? -0.14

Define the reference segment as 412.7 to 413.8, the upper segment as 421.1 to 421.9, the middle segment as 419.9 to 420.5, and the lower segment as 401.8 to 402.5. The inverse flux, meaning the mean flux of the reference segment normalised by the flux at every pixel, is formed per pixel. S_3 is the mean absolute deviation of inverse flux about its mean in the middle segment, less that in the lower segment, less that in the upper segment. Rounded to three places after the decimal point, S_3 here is -0.033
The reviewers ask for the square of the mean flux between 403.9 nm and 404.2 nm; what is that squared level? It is 31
